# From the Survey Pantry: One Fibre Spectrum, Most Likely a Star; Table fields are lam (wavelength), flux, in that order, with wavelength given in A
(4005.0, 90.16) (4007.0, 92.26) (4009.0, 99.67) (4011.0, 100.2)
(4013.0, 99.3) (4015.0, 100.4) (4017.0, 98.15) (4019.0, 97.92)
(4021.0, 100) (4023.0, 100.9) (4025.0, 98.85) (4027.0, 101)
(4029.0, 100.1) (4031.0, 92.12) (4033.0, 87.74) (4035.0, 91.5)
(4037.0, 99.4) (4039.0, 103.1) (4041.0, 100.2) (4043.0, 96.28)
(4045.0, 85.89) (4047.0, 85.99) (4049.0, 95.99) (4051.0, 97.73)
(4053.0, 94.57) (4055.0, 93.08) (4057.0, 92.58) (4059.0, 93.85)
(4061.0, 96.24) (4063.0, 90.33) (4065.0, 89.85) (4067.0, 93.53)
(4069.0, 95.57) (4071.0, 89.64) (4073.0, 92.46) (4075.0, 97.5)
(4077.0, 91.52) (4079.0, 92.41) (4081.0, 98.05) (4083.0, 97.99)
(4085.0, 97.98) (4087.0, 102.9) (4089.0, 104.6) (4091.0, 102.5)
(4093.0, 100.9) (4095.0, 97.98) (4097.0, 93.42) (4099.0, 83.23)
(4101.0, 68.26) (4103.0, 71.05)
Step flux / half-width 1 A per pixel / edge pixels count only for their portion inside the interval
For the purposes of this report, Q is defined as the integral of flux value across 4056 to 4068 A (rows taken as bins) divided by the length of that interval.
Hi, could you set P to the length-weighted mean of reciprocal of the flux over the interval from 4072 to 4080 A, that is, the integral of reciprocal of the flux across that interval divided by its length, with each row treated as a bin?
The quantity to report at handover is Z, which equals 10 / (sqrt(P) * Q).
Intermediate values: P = 0.0107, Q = 93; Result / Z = 1.04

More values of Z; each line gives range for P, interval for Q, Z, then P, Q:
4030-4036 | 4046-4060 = 1.02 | 0.0111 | 93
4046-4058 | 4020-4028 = 0.96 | 0.0107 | 100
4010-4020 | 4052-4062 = 1.06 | 0.0101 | 94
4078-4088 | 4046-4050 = 1.09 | 0.0102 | 91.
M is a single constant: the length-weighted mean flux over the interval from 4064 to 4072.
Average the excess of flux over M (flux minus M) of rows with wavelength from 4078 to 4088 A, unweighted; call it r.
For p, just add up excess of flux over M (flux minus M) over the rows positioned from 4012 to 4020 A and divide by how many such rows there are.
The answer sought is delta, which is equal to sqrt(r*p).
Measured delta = 6.2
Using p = 7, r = 5.7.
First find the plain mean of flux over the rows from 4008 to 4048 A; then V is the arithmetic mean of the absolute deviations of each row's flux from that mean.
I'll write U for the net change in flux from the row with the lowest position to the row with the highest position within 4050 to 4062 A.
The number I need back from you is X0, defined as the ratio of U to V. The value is 0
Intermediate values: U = -1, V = 4.2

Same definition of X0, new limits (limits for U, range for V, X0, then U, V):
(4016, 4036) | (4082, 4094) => -3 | -7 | 2.2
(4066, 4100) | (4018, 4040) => -3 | -10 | 3.9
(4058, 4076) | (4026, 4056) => 1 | 4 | 4.5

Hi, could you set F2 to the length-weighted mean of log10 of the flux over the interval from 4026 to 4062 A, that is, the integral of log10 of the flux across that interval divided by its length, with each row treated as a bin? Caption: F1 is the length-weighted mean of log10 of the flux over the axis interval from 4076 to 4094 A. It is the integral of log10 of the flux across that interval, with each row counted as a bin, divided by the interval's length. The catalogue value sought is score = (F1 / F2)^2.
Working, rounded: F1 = 1.99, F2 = 1.976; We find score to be 1.02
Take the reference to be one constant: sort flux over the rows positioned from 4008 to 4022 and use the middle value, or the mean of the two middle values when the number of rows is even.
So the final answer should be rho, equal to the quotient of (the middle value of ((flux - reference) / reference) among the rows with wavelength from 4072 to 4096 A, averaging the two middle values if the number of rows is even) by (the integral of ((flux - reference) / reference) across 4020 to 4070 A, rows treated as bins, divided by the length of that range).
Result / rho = 0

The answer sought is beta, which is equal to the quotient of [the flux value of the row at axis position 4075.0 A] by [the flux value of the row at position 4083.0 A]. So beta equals 0.99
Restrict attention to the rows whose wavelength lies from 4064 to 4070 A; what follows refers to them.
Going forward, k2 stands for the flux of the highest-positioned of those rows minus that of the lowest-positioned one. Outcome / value 5.7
